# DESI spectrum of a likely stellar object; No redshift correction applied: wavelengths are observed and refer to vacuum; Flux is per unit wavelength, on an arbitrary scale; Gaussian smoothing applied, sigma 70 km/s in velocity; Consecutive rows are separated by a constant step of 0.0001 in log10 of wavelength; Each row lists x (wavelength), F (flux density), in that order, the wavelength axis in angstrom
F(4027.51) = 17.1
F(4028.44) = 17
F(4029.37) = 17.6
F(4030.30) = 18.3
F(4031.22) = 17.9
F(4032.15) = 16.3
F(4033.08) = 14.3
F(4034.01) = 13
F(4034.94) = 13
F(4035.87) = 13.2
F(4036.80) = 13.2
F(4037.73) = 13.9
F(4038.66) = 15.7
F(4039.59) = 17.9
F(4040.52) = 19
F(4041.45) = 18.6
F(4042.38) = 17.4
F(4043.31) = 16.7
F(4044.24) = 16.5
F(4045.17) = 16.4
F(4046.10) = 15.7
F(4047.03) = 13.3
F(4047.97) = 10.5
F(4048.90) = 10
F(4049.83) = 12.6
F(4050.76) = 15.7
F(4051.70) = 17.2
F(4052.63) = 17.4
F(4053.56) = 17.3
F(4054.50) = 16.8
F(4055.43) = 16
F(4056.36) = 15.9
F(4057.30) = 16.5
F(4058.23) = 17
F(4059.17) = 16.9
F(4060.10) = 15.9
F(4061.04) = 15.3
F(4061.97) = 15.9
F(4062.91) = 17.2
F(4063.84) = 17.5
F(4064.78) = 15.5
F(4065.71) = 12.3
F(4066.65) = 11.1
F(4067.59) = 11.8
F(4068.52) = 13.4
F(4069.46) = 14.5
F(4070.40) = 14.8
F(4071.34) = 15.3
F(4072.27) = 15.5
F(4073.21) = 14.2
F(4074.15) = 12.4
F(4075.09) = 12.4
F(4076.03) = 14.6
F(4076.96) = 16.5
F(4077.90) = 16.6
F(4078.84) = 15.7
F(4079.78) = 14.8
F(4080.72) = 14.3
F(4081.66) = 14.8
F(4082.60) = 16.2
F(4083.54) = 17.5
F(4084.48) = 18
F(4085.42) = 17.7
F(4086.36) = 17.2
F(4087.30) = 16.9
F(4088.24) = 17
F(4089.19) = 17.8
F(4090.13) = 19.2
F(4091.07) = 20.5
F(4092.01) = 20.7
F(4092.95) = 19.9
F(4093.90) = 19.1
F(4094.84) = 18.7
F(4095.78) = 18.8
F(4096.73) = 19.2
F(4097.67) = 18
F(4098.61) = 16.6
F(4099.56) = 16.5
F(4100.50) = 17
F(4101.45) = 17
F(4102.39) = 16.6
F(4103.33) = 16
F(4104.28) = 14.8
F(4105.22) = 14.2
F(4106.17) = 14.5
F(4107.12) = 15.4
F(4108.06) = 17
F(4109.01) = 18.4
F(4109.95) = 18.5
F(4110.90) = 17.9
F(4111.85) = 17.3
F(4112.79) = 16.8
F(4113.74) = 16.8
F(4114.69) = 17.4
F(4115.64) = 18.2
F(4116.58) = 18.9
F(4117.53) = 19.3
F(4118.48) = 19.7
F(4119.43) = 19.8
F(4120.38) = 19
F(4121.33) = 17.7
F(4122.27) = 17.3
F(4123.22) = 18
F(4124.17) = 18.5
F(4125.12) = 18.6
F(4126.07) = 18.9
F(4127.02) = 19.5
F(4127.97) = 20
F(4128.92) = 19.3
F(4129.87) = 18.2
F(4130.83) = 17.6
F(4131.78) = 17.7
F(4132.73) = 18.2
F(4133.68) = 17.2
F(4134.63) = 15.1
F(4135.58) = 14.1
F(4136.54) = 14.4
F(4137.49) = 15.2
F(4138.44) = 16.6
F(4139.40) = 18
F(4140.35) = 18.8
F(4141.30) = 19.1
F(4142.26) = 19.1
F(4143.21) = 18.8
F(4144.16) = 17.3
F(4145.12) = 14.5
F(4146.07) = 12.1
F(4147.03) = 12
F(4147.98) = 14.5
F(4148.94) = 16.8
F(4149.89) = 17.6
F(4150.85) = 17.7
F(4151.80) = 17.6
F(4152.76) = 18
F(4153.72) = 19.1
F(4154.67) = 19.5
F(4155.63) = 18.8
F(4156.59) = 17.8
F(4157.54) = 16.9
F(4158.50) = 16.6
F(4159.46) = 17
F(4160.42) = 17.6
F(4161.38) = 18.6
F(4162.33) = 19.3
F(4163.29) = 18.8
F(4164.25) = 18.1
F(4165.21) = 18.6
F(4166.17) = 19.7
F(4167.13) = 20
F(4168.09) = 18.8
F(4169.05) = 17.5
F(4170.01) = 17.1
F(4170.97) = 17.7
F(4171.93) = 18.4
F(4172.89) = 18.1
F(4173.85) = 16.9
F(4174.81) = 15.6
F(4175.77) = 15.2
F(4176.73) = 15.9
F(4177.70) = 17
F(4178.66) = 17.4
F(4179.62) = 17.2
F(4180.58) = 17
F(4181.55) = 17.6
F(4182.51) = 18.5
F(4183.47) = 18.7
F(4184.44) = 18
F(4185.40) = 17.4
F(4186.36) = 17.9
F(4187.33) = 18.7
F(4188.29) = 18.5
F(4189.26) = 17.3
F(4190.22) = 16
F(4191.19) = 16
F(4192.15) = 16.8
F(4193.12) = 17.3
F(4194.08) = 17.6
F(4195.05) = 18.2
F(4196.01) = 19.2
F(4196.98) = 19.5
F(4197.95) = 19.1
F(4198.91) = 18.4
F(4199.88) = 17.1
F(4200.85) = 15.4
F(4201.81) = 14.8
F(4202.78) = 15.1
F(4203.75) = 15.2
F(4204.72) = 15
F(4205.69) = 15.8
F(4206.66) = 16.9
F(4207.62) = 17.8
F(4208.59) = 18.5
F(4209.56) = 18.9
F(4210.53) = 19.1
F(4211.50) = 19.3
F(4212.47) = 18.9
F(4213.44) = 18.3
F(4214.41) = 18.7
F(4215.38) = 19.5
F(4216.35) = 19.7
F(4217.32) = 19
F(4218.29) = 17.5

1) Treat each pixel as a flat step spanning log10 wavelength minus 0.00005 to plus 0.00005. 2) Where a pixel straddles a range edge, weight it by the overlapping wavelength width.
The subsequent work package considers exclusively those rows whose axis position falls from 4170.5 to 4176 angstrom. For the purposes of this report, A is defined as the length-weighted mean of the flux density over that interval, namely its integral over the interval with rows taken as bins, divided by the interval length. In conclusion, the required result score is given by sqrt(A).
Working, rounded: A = 17.1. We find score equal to 4.13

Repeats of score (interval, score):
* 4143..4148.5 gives 3.83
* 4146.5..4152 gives 3.99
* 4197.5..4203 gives 4.09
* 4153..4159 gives 4.25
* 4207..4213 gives 4.33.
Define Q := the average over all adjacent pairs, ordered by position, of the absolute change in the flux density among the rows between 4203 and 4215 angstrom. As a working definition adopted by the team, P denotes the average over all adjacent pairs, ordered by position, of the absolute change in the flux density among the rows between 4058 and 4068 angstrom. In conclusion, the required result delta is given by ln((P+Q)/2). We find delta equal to -0.20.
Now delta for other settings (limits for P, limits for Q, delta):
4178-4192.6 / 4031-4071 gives -0.20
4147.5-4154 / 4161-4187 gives -0.31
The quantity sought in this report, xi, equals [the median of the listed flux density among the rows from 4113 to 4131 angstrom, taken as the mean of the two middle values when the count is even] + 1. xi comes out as 19.6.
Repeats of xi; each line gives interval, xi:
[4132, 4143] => 18.2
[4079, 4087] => 17.7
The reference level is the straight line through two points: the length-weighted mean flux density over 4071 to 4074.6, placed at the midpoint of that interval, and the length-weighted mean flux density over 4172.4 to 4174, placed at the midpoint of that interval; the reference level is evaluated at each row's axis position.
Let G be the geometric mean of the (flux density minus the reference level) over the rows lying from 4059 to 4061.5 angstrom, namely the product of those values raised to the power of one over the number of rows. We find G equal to 2.0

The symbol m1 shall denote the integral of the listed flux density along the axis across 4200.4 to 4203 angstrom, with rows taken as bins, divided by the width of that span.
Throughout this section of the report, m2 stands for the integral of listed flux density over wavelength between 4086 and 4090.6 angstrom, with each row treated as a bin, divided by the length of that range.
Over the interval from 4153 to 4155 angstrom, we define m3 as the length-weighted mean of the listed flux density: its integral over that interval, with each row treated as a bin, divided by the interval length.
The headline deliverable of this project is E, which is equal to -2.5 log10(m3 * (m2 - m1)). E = -4.2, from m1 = 15.13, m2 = 17.6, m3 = 19.2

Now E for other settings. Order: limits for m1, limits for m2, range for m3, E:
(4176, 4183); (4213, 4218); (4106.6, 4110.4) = -3.8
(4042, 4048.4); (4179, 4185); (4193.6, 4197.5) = -4.2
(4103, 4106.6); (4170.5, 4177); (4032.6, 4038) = -3.6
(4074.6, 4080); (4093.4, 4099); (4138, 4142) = -4.4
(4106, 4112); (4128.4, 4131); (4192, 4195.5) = -3.4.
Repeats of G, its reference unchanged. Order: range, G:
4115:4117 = 2.8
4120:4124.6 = 2.0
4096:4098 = 3.4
